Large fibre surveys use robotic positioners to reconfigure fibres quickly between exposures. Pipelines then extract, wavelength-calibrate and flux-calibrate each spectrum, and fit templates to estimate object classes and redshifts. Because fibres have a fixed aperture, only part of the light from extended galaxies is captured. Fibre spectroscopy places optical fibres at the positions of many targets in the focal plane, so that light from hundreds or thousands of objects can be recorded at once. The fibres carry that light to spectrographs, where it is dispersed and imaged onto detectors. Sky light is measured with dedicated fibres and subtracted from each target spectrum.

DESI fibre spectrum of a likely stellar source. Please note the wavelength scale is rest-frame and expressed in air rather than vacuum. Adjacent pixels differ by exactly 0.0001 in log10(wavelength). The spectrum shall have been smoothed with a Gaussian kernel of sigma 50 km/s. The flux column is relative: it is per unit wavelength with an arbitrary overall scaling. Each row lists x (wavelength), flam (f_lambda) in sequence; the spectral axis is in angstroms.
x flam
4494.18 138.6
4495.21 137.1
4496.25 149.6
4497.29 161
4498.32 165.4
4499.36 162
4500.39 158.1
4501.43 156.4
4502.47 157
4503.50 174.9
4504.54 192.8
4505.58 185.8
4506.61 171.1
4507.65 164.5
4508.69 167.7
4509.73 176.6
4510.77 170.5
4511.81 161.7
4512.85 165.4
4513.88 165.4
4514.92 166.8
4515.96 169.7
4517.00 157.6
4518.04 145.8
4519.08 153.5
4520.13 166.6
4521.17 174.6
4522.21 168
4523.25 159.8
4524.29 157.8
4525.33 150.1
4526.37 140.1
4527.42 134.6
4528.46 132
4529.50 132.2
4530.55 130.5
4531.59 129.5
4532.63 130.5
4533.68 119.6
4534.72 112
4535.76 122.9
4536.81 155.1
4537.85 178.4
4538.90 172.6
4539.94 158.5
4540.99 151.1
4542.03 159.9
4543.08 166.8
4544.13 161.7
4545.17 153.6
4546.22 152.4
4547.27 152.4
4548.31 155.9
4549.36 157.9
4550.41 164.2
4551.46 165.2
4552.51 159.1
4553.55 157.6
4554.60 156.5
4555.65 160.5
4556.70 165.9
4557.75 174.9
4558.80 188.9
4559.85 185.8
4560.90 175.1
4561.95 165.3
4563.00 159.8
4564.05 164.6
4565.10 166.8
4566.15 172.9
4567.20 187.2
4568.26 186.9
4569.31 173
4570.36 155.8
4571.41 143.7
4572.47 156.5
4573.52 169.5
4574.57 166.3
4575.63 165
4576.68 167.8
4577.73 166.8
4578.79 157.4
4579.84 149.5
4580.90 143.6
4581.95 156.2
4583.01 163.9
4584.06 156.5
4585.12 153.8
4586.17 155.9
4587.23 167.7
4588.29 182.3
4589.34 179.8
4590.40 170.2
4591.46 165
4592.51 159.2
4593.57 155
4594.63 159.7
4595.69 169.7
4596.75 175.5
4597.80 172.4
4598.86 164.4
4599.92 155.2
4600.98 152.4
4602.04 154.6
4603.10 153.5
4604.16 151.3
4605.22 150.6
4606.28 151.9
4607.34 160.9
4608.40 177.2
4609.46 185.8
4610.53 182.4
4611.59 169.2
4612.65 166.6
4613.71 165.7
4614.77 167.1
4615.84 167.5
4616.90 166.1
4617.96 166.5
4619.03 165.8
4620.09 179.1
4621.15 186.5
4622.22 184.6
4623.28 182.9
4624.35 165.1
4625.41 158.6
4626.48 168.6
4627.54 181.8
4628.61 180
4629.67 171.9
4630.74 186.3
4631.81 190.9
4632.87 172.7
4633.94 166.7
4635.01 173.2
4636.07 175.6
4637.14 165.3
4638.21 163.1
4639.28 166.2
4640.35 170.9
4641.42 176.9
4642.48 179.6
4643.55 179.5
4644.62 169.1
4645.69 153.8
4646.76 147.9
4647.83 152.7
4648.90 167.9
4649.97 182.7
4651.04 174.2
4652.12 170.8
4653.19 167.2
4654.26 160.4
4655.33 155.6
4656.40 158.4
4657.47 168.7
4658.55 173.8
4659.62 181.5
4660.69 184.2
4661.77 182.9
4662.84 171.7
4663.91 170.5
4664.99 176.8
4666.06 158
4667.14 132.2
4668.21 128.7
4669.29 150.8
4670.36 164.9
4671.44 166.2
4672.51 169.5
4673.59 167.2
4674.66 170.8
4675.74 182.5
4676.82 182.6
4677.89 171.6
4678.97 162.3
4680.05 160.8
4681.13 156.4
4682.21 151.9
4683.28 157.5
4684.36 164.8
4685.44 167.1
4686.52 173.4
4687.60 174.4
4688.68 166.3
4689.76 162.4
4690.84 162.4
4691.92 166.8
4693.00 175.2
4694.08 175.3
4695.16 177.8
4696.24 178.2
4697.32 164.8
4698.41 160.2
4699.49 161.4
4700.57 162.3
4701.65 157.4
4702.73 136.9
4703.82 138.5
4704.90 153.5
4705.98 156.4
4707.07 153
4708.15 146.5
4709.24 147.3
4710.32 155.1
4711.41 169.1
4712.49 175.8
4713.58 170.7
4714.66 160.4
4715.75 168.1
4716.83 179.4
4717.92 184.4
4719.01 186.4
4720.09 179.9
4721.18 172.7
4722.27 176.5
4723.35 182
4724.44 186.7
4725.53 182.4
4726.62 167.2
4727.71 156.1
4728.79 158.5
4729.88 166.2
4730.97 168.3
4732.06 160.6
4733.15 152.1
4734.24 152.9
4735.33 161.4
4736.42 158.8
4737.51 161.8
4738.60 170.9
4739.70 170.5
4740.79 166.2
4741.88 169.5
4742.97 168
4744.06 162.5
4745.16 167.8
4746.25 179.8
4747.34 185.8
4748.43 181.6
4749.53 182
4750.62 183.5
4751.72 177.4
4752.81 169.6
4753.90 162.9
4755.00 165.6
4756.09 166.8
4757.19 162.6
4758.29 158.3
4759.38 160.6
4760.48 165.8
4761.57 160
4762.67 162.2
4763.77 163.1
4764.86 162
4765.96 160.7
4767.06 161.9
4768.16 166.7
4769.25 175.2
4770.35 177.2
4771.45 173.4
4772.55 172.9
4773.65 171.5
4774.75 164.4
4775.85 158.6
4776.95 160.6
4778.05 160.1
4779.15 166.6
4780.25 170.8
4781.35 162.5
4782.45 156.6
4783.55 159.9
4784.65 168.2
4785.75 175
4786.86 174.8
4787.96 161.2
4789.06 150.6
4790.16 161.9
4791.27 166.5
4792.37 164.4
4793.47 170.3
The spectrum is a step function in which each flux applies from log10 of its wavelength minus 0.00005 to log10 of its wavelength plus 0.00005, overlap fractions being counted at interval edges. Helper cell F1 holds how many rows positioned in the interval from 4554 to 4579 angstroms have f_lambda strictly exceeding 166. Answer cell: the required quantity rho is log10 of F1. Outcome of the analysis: 1.11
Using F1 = 13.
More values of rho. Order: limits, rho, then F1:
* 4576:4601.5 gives 0.95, 9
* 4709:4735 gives 1.20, 16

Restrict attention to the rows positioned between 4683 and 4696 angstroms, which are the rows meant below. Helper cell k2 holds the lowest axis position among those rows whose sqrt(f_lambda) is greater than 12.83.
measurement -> 4684.36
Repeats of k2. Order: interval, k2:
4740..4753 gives 4740.79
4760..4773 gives 4760.48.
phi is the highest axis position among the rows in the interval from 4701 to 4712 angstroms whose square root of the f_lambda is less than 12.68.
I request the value 4710.32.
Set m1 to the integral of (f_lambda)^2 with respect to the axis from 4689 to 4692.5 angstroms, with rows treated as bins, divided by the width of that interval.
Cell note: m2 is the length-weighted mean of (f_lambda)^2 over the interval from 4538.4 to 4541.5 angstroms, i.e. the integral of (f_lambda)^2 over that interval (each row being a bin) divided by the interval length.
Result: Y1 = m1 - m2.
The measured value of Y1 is 1049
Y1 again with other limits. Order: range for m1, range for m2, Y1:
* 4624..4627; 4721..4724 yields -4779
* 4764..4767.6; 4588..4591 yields -5129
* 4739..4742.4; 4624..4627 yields 1536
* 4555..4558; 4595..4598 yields -2054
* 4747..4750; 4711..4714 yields 3841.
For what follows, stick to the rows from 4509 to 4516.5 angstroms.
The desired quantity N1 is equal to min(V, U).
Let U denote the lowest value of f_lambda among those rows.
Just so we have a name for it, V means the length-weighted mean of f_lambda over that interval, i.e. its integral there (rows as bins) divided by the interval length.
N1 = 162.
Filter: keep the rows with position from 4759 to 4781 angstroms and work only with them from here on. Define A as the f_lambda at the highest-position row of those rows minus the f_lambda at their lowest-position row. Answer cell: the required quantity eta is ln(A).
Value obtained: 2.3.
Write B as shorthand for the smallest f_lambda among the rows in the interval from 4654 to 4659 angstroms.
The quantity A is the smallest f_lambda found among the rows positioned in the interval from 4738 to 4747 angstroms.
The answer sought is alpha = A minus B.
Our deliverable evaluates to 7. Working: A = 162.5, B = 155.6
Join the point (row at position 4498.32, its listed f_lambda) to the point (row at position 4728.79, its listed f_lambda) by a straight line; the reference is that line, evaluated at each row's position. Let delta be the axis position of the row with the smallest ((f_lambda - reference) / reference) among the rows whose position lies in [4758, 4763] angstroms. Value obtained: 4758.29 angstroms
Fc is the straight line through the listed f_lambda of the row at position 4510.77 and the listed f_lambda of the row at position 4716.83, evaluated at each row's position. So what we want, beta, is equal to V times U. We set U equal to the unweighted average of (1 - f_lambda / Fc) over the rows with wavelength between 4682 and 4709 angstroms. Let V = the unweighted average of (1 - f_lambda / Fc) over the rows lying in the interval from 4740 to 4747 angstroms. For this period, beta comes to 0.0060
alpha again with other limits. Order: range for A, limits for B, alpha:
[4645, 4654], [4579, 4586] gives 4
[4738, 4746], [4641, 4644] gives -14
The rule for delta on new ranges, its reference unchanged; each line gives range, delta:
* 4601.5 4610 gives 4605.22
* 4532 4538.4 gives 4534.72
